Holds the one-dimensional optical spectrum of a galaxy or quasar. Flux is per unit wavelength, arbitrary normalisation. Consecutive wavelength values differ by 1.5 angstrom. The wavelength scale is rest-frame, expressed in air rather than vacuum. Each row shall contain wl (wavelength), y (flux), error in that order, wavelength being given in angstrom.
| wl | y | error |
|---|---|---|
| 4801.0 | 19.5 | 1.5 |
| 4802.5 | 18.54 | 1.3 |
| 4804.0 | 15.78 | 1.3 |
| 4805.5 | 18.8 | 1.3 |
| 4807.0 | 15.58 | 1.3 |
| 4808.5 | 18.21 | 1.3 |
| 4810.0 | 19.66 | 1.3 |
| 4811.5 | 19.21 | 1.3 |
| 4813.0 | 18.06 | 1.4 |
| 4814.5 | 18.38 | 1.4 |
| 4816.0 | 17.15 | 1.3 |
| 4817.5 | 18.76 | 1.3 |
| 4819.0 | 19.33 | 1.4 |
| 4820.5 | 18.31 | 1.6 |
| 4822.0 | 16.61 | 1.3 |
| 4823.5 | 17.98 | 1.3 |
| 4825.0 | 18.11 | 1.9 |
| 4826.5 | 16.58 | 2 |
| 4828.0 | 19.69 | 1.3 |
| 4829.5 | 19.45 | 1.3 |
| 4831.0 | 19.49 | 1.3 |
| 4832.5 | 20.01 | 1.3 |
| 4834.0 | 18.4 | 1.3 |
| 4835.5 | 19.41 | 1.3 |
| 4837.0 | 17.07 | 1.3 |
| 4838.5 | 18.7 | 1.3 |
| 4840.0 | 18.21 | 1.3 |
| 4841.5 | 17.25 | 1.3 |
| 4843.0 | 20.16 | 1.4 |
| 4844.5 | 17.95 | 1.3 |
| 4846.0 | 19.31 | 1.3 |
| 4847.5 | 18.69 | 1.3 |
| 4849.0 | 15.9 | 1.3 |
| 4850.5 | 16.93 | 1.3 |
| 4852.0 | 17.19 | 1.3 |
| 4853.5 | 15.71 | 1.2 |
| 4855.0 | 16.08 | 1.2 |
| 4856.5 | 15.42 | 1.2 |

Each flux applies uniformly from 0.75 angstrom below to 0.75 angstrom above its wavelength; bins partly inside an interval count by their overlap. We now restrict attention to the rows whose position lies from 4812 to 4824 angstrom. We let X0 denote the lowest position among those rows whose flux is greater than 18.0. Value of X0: 4813.0 angstrom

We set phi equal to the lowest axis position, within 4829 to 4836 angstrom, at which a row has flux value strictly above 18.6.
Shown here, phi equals 4829.5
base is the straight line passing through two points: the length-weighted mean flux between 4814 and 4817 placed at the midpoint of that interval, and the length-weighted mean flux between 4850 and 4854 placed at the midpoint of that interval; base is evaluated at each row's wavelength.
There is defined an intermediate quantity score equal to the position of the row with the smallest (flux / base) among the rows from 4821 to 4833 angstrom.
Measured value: 4822.0 angstrom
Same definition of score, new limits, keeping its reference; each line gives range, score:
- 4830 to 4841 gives 4837.0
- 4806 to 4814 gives 4807.0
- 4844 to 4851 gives 4849.0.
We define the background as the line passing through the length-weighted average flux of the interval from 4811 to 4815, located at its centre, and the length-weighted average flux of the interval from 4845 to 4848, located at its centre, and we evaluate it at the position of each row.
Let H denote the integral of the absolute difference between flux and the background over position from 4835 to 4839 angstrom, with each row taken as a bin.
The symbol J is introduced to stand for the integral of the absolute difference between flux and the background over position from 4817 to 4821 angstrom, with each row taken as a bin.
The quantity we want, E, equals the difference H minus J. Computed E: 1.8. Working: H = 3.6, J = 1.7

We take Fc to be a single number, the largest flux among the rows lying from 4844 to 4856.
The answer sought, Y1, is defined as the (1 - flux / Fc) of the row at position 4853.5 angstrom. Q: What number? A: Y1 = 0.19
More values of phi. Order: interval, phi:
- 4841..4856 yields 4843.0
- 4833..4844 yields 4835.5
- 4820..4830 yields 4828.0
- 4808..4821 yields 4810.0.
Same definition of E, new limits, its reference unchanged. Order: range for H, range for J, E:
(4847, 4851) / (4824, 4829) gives 1.7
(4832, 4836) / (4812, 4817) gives -0.4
